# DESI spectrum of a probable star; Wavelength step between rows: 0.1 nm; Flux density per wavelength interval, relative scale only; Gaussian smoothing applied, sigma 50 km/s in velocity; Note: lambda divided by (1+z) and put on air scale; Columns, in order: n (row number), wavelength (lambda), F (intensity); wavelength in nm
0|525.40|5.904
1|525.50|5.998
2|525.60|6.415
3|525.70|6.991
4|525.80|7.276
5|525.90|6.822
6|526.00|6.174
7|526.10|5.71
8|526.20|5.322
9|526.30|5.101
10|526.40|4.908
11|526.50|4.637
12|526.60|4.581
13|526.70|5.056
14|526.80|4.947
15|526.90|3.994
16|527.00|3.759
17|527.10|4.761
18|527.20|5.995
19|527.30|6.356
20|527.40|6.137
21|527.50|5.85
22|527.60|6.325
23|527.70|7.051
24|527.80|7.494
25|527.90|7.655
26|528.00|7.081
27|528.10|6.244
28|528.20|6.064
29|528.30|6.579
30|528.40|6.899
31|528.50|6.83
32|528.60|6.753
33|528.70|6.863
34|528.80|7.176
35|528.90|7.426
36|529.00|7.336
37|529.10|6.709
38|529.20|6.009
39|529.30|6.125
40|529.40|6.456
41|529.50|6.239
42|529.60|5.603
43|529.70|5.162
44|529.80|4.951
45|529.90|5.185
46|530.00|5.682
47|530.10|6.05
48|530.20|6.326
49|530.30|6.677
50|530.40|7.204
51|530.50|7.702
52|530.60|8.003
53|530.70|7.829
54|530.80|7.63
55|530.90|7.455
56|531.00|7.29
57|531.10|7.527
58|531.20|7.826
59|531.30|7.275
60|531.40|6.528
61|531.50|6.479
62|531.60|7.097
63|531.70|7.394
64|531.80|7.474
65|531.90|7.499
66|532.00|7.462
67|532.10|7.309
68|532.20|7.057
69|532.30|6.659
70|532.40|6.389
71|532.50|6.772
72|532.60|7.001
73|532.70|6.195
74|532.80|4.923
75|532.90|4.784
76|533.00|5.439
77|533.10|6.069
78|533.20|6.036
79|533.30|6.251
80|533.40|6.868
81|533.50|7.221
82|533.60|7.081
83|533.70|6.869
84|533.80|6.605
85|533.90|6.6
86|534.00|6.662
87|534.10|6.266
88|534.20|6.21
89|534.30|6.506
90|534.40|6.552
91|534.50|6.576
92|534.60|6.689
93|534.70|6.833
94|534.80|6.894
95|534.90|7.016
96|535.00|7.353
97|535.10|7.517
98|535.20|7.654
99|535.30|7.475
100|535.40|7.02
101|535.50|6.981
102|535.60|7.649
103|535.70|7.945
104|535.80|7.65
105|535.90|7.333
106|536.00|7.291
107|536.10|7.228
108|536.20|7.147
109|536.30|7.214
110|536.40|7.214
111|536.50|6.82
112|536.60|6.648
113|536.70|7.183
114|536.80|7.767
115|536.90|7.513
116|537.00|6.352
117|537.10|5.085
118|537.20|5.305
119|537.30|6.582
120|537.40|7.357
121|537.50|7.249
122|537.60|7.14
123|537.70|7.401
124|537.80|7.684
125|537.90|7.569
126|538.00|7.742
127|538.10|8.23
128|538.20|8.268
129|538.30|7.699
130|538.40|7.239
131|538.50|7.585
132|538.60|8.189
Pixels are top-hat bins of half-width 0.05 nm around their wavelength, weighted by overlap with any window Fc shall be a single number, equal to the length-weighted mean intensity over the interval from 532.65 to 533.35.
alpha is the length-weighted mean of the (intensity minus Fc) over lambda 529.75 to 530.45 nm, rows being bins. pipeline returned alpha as 0.3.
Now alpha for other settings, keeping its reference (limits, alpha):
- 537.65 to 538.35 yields 2.1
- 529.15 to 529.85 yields 0.1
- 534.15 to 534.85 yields 0.9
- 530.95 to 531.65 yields 1.5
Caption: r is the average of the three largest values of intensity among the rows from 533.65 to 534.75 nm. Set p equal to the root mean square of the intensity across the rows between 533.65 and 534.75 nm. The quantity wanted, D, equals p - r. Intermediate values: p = 6.58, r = 6.80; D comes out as -0.2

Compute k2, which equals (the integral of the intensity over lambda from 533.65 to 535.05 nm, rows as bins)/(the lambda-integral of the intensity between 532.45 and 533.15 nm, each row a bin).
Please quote 2.3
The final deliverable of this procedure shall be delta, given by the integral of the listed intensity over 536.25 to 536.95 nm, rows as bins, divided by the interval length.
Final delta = 7.19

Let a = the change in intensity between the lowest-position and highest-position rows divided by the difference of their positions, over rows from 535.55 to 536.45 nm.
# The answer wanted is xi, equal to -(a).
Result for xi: 0.5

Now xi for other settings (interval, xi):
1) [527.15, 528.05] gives -1.4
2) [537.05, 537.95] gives -3.1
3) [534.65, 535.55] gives -0.2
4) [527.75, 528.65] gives 0.9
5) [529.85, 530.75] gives -3.3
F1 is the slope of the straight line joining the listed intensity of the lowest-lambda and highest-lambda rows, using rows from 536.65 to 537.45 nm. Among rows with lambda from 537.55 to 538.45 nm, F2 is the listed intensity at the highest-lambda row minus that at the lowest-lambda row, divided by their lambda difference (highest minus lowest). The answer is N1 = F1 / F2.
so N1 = 2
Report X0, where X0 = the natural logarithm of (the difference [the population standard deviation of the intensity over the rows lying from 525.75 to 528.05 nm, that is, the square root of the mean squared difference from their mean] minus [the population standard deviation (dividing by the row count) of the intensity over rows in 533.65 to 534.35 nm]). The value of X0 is -0.1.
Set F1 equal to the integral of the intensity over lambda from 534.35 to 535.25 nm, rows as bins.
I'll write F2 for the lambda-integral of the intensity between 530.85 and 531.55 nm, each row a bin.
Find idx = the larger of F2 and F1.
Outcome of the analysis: 6.3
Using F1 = 6.3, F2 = 5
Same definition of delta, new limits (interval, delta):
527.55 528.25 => 6.84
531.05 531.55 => 7.13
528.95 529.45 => 6.53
